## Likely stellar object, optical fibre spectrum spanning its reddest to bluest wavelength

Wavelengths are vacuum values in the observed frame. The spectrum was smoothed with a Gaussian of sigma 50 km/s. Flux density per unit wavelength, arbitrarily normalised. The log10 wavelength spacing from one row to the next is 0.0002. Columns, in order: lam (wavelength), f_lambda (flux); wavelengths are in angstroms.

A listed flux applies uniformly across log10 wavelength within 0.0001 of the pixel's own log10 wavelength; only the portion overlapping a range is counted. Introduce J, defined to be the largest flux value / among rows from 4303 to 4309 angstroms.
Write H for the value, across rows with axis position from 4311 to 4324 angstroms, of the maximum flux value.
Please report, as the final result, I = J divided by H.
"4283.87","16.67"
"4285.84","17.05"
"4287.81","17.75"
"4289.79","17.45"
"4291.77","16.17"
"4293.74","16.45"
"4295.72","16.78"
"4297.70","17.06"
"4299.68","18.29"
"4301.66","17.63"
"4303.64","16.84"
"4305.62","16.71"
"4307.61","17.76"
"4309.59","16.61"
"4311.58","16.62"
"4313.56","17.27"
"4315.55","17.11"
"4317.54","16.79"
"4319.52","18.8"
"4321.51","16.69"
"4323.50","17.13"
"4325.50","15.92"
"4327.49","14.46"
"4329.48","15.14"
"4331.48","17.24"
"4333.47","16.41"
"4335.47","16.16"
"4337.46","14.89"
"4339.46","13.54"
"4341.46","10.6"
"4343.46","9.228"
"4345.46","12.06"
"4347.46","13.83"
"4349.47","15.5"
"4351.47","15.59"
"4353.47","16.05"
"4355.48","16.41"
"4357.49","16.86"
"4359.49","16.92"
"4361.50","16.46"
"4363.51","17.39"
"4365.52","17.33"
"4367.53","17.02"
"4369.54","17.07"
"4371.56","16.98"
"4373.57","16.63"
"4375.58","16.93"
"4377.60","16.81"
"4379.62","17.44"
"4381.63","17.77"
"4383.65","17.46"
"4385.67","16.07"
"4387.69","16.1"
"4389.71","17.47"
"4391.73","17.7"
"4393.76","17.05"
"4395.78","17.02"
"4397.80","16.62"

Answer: 0.94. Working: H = 18.8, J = 17.76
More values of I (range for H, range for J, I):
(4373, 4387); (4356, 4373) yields 0.98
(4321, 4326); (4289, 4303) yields 1.07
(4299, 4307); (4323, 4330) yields 0.94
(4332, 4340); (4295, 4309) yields 1.11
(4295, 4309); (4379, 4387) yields 0.97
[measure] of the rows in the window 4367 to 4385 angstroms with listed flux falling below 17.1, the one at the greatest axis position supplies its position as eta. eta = 4377.60 angstroms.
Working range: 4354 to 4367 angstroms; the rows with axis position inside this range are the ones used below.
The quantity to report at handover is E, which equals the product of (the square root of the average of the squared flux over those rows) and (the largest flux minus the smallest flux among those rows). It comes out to 17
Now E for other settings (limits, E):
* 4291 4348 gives 153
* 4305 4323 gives 38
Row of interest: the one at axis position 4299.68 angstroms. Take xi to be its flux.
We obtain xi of 18.29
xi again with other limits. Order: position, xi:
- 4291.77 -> 16.17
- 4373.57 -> 16.63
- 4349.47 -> 15.5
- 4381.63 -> 17.77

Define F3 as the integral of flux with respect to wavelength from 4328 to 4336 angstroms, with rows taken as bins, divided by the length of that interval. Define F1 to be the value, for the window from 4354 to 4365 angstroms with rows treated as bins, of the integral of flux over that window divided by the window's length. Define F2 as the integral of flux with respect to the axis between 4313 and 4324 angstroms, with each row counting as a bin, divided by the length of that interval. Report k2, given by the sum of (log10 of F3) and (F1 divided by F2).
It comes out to 2.18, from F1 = 16.8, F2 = 17.3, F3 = 16.1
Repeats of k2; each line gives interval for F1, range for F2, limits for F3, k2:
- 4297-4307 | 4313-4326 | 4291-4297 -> 2.23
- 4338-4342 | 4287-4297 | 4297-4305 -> 1.98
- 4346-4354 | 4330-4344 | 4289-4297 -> 2.28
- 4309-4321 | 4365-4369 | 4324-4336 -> 2.20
